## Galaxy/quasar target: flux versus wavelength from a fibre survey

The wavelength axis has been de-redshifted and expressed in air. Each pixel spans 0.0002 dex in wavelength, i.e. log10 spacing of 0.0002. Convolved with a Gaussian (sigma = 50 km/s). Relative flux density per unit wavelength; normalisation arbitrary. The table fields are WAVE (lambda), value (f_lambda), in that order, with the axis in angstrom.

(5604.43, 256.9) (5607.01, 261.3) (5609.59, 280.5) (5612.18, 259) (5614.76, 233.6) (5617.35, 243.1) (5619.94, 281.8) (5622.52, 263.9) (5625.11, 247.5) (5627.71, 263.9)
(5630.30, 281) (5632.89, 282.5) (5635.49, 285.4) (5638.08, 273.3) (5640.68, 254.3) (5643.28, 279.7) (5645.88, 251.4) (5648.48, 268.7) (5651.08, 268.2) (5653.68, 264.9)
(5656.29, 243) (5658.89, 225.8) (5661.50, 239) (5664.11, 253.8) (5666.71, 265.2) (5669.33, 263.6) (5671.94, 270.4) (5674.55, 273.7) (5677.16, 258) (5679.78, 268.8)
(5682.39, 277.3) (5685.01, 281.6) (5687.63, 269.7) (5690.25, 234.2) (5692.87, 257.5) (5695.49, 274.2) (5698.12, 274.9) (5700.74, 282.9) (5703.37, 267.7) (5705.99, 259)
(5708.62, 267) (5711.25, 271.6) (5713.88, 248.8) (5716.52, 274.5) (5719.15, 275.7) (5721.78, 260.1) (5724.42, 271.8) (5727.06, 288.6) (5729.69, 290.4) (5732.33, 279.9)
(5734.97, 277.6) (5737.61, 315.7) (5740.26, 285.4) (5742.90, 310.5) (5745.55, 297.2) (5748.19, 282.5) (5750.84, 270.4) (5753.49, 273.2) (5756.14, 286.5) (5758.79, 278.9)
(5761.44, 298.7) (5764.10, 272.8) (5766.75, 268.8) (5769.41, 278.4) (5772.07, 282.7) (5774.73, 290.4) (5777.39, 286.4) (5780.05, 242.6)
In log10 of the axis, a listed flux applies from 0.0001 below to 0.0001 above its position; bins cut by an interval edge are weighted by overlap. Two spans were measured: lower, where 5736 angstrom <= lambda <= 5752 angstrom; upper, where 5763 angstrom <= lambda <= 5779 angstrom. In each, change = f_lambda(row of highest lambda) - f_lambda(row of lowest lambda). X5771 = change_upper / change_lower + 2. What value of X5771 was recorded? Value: 1.7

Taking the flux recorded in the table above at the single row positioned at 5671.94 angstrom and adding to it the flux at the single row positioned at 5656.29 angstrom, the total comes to 513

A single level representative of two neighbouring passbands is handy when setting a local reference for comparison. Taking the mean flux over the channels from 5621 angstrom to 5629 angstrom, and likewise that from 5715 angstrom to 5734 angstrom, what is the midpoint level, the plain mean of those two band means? 268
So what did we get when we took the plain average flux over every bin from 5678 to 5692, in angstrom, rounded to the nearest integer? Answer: 266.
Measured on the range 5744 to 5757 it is 282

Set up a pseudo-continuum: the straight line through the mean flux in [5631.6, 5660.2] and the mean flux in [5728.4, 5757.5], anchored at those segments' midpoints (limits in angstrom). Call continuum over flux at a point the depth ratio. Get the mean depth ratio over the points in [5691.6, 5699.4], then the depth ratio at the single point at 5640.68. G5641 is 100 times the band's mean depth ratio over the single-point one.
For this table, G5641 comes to 100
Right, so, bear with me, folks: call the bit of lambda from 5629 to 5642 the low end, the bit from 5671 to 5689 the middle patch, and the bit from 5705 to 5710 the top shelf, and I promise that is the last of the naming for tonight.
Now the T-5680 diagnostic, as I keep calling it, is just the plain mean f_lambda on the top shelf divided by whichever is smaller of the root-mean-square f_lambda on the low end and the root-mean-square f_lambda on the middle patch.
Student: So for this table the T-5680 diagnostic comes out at 0.97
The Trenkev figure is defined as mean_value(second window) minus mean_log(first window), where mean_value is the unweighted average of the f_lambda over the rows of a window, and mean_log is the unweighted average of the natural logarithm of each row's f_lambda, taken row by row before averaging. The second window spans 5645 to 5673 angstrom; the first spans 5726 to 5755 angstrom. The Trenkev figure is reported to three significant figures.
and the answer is 250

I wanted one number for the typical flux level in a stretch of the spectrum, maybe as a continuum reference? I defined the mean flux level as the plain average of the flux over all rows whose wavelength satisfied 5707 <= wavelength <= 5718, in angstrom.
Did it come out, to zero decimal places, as 265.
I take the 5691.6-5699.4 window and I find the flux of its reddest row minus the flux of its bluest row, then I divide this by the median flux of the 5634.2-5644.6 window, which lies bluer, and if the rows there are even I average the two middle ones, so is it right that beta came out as 0.063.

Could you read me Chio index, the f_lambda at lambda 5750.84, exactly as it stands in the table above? 270.4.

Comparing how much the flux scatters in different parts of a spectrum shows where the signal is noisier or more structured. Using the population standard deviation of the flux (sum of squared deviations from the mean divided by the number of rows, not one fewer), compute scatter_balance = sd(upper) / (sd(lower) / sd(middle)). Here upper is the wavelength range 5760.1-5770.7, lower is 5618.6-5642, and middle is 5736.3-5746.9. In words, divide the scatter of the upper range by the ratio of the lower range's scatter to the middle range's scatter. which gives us 11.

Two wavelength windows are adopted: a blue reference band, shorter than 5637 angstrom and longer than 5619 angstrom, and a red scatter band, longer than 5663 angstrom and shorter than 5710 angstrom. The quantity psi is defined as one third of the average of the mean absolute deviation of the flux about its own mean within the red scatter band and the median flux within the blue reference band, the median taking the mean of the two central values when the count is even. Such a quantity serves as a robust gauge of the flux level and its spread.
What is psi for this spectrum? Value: 48.2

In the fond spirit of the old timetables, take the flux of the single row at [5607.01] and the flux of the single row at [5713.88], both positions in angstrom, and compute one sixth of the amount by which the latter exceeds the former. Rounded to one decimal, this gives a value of -2.1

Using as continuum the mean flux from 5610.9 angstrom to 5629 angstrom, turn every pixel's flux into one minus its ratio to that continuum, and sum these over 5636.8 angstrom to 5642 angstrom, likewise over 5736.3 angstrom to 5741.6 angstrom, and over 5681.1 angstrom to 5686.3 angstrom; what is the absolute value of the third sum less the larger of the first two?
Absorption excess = 0.12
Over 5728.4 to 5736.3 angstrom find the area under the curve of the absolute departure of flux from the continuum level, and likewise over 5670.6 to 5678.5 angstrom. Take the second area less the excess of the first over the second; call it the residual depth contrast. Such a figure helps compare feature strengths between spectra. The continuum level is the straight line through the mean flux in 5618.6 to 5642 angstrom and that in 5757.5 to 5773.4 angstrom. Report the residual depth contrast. 58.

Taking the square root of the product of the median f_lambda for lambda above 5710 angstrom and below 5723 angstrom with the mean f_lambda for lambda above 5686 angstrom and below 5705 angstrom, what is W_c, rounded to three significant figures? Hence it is 269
